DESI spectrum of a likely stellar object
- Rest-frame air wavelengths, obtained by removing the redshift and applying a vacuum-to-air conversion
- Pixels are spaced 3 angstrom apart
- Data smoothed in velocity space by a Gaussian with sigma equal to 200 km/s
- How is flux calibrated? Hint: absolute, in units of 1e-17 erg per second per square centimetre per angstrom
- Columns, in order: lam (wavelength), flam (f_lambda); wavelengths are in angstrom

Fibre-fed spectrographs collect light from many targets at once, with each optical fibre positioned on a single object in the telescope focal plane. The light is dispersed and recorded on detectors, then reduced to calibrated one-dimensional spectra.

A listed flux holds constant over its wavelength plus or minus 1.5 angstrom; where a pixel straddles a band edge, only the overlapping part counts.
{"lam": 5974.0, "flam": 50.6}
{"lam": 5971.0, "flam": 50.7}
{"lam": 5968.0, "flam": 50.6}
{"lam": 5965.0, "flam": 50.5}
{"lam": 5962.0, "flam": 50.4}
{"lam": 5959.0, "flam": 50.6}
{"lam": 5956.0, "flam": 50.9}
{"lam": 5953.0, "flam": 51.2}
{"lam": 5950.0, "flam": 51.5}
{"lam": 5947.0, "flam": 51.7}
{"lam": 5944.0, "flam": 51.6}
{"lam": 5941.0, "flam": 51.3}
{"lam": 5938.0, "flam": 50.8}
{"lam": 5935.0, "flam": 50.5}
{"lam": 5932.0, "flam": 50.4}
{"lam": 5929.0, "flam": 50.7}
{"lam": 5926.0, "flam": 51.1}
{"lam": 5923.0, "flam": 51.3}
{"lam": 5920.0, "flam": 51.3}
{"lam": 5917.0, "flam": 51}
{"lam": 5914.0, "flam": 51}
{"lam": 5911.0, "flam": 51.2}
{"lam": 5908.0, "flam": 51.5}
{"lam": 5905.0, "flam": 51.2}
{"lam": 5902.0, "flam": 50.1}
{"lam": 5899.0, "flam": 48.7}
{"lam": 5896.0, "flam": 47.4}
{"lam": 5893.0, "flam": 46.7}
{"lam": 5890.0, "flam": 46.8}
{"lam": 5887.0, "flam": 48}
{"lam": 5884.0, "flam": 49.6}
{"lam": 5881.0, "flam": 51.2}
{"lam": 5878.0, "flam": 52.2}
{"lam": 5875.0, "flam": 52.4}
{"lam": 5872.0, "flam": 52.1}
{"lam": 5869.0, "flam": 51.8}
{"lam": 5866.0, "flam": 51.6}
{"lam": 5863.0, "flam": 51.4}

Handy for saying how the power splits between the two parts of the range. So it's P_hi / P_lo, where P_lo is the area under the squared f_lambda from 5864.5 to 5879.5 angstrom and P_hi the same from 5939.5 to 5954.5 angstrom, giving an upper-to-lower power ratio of 0.98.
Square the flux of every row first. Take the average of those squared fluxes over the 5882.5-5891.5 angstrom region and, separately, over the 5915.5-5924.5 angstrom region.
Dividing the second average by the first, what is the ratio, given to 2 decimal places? 1.13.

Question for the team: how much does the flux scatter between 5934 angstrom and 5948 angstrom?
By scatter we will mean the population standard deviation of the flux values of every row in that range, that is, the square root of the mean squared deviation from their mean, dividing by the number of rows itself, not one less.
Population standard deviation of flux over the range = 0.5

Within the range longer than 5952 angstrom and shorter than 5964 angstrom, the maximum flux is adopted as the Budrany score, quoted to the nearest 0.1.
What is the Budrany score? 51.2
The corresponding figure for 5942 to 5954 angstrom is 51.7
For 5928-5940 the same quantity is 50.8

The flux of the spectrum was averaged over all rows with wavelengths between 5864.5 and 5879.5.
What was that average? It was 52.0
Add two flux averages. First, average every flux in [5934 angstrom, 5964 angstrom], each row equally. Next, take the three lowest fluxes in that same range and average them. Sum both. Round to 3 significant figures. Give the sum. 102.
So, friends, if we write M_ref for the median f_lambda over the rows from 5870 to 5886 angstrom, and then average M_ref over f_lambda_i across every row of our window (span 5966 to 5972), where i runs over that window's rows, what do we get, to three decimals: 1.029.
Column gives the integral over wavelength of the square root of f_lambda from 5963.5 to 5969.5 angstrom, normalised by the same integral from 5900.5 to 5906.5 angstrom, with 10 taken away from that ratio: -9.00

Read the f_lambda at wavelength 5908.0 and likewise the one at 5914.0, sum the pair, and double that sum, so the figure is 205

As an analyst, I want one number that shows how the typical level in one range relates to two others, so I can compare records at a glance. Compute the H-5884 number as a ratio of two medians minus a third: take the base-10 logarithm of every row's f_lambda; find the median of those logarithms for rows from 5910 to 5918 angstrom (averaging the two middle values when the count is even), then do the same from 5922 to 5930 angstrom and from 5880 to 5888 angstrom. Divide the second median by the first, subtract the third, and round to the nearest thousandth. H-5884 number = -0.695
